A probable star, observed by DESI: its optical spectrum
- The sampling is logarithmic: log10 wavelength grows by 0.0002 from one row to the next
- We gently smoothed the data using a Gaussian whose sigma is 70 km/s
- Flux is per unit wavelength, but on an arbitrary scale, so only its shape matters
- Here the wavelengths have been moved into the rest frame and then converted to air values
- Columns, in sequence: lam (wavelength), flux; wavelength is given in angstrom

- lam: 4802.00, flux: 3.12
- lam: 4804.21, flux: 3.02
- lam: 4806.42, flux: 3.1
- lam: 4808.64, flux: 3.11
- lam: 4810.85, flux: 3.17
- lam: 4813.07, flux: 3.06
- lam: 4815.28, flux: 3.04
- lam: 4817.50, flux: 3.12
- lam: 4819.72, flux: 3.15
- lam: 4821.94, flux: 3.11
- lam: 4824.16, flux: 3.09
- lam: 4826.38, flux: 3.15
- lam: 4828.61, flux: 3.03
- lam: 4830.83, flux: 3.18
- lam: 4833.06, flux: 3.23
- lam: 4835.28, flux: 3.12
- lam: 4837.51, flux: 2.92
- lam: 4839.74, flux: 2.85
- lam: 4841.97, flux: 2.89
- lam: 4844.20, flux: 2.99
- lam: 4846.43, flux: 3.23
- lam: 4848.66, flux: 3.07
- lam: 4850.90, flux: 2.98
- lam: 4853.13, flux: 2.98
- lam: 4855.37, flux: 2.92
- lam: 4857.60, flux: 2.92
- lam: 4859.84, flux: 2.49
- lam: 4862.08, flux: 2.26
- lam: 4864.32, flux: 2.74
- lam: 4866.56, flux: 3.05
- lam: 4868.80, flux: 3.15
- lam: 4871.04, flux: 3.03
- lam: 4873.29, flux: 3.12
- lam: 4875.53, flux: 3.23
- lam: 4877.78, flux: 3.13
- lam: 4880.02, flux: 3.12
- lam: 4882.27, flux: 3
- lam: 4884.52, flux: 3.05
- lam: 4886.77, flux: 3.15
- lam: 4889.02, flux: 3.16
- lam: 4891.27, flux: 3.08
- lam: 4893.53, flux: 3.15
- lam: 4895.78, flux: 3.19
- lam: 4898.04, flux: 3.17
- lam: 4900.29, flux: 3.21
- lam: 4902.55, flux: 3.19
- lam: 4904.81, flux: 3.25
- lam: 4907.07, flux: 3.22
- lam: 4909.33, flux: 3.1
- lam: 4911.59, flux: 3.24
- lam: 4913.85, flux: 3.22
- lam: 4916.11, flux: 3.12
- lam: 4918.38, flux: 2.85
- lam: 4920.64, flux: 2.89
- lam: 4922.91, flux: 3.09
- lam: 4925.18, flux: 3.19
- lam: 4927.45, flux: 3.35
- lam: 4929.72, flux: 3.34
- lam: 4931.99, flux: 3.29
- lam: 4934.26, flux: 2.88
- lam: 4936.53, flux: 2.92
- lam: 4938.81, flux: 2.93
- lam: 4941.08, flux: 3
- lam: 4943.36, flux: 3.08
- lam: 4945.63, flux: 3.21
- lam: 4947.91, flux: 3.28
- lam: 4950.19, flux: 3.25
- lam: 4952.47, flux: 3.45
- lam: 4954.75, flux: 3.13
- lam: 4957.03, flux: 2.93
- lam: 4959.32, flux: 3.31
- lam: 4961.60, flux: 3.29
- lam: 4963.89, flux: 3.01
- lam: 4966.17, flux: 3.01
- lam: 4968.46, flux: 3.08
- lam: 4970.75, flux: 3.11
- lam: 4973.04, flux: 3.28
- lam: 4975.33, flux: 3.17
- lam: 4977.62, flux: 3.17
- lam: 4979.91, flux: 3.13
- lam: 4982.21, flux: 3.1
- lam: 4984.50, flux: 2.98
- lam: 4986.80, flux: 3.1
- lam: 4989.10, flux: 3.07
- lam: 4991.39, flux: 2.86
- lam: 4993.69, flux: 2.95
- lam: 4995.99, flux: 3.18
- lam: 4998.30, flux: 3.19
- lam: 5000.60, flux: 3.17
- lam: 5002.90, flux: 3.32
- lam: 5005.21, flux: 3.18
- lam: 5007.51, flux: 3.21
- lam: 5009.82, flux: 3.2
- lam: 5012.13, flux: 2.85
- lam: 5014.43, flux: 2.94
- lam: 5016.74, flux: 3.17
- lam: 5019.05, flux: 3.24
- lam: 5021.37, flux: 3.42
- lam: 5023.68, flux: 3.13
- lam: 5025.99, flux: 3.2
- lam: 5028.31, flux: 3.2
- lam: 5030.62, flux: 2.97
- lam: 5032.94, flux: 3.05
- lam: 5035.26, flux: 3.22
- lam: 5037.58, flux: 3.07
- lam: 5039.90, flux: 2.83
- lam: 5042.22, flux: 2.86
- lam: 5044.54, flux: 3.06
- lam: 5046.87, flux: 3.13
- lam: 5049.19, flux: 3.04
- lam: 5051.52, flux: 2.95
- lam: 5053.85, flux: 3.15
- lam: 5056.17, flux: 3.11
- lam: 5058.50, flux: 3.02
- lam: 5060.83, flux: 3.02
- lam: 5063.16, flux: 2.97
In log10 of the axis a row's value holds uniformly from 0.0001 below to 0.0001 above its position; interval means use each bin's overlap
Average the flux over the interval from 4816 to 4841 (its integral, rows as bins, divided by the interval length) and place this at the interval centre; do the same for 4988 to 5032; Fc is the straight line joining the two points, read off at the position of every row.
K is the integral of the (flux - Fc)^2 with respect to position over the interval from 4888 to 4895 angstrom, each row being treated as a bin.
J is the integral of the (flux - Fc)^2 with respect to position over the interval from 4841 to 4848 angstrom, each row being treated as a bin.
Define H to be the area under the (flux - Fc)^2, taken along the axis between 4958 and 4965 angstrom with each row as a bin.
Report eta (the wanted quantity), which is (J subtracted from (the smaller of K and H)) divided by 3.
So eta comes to -0.04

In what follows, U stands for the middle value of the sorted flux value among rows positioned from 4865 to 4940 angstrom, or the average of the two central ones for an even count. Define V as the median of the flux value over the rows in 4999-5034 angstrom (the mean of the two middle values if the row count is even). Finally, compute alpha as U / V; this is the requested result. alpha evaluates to 0.99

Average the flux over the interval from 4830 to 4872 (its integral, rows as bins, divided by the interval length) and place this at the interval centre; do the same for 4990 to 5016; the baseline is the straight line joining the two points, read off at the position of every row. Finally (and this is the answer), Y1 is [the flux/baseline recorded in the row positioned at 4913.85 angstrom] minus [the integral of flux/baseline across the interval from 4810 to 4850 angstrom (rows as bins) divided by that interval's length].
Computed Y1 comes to 0.02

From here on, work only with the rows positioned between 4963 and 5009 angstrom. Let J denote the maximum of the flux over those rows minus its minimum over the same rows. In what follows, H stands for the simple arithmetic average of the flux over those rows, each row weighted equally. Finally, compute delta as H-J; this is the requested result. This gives 2.65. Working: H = 3.11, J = 0.46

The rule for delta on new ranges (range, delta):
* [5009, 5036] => 2.56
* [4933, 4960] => 2.54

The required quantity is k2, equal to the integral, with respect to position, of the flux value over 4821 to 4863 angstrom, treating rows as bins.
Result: 125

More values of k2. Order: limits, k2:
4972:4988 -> 50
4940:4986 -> 145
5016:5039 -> 73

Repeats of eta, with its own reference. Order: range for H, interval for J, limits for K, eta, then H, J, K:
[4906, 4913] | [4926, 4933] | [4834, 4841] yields -0.08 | 0.08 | 0.33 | 0.20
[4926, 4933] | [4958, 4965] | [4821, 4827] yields -0.06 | 0.33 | 0.19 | 0.01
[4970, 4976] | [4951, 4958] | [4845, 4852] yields -0.09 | 0.06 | 0.34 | 0.08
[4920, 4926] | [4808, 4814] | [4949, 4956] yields 0.03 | 0.10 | 0.02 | 0.30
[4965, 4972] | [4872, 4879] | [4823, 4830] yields -0.01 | 0.03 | 0.05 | 0.02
